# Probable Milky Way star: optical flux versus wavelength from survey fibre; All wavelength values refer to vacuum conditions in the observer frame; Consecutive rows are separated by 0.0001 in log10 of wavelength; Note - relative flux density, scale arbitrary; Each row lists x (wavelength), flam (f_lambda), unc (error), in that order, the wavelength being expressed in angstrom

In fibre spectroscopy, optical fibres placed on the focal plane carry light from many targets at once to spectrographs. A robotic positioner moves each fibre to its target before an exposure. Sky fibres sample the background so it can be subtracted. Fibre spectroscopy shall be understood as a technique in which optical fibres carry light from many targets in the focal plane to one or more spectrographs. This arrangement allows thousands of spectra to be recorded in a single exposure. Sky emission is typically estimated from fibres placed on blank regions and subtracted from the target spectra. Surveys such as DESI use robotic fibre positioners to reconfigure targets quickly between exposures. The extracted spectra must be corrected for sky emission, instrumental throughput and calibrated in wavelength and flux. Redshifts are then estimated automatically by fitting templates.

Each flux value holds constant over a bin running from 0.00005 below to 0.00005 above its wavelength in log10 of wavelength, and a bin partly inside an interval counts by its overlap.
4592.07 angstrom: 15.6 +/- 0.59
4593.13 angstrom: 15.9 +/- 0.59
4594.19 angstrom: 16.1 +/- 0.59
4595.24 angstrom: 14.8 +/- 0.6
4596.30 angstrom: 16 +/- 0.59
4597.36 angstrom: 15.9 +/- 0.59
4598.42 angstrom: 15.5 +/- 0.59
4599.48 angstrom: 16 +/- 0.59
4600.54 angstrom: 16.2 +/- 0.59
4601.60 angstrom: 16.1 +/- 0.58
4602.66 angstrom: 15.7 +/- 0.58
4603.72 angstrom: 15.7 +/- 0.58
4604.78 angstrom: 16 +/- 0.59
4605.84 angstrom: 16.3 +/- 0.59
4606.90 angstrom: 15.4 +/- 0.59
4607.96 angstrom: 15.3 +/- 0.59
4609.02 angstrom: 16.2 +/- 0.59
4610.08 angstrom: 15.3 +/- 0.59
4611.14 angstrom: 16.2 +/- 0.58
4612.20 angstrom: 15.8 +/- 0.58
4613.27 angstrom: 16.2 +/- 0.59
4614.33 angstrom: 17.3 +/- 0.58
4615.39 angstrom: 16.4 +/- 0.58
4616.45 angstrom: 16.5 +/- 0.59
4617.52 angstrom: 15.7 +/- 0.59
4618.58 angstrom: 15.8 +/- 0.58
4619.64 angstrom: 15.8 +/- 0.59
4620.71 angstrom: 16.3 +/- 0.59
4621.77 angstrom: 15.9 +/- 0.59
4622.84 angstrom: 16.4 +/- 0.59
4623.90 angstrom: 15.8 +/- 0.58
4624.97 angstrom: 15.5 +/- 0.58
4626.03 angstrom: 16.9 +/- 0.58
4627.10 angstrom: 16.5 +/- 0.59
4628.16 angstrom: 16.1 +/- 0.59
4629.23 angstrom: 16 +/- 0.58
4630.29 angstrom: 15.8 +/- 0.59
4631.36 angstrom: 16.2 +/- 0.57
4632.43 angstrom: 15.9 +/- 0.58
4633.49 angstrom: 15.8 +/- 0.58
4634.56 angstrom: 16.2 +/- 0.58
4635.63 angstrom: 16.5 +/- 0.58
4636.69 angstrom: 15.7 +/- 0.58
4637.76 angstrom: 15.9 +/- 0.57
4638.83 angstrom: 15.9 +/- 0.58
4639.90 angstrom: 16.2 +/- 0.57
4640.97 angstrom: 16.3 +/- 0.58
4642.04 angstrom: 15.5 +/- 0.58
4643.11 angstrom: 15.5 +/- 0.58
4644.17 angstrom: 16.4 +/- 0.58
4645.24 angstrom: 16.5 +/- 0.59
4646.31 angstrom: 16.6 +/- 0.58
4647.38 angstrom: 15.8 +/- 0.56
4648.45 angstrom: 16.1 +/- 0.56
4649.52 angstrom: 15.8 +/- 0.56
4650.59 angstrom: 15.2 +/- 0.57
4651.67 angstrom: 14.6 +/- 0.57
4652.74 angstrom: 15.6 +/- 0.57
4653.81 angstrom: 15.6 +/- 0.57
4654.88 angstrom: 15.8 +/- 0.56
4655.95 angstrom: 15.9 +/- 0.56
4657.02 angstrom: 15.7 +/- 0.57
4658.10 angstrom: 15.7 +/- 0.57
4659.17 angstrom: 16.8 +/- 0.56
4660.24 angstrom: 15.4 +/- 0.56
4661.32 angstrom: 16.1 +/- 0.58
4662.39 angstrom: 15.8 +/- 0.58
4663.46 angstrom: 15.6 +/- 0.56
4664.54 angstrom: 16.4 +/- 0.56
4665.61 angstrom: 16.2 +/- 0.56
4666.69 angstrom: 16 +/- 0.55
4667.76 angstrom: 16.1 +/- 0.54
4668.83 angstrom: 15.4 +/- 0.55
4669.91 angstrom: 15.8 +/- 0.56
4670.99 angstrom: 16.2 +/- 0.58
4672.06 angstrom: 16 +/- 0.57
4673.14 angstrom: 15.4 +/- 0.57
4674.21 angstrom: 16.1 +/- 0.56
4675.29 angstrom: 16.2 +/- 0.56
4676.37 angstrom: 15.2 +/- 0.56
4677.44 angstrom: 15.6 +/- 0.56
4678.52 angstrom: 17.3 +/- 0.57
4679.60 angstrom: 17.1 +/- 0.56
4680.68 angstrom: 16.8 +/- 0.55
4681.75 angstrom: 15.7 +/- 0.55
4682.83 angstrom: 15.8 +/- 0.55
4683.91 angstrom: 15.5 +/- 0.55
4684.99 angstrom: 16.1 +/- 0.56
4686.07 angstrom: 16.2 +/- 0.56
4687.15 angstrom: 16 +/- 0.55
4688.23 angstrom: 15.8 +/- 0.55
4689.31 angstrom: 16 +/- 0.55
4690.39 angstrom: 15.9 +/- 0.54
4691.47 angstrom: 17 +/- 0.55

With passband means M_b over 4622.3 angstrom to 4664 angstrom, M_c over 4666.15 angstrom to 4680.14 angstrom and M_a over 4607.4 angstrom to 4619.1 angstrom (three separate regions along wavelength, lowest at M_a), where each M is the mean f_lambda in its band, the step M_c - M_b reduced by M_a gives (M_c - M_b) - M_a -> -16.0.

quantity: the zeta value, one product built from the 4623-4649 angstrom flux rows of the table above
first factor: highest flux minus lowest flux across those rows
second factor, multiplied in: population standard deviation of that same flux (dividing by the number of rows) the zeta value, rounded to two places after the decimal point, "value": 0.51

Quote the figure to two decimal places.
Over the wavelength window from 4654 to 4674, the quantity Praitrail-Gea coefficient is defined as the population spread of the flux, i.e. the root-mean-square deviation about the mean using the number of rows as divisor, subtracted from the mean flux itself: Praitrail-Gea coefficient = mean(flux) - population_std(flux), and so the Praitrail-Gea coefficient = 15.55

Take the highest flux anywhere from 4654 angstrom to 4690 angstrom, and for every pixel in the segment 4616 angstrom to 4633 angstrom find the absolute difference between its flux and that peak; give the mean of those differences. 1.23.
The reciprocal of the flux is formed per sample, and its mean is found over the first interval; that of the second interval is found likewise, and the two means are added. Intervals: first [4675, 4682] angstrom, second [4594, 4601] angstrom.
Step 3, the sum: 0.1250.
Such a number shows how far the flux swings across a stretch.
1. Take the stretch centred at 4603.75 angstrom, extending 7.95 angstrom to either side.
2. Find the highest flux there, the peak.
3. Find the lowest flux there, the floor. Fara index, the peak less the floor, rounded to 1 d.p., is 1.0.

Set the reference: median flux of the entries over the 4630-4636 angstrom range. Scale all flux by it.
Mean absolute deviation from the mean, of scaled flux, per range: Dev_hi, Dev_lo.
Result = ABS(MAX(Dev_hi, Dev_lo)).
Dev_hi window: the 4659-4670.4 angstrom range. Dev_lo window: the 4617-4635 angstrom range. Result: 0.021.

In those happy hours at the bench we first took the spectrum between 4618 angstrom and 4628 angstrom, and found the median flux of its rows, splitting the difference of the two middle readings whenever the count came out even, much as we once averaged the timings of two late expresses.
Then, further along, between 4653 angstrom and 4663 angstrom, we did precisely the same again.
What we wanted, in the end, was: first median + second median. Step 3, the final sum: 31.7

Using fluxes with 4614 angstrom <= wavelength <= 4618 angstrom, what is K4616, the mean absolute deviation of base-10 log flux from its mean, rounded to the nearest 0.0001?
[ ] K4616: 0.0112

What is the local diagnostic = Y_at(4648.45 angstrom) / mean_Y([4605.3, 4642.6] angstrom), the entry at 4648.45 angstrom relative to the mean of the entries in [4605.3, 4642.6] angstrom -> 1.00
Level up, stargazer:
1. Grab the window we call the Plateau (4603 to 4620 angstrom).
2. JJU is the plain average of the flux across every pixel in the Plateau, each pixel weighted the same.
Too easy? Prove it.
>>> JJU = 16.0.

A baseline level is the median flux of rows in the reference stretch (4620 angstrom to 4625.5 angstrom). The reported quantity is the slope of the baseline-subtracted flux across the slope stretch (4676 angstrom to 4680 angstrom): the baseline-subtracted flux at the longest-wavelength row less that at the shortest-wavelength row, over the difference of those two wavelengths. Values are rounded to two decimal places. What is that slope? 0.59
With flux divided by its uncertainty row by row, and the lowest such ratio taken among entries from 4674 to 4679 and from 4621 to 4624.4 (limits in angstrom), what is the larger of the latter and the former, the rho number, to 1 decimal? 27.1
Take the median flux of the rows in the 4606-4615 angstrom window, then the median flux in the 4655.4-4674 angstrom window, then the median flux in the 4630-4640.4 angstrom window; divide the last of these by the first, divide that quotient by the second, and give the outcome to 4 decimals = 0.0625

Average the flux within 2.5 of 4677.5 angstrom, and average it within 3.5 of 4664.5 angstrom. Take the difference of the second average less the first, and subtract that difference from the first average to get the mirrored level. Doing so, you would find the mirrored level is 16.5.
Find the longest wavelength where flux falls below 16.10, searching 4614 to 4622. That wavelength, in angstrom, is 4621.77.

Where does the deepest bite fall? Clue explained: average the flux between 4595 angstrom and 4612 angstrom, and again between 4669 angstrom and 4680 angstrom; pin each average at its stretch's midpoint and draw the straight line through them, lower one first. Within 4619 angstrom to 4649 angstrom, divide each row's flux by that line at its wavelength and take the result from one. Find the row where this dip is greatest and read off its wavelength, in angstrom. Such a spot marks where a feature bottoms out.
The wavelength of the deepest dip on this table 4643.11 angstrom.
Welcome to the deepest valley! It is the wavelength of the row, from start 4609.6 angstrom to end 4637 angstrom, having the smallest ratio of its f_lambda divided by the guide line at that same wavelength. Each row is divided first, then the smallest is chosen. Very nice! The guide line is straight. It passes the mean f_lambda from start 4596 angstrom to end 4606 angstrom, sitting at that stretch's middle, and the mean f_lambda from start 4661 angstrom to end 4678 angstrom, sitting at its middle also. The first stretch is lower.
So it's 4610.08 angstrom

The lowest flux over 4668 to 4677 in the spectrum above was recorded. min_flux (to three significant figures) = 15.2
